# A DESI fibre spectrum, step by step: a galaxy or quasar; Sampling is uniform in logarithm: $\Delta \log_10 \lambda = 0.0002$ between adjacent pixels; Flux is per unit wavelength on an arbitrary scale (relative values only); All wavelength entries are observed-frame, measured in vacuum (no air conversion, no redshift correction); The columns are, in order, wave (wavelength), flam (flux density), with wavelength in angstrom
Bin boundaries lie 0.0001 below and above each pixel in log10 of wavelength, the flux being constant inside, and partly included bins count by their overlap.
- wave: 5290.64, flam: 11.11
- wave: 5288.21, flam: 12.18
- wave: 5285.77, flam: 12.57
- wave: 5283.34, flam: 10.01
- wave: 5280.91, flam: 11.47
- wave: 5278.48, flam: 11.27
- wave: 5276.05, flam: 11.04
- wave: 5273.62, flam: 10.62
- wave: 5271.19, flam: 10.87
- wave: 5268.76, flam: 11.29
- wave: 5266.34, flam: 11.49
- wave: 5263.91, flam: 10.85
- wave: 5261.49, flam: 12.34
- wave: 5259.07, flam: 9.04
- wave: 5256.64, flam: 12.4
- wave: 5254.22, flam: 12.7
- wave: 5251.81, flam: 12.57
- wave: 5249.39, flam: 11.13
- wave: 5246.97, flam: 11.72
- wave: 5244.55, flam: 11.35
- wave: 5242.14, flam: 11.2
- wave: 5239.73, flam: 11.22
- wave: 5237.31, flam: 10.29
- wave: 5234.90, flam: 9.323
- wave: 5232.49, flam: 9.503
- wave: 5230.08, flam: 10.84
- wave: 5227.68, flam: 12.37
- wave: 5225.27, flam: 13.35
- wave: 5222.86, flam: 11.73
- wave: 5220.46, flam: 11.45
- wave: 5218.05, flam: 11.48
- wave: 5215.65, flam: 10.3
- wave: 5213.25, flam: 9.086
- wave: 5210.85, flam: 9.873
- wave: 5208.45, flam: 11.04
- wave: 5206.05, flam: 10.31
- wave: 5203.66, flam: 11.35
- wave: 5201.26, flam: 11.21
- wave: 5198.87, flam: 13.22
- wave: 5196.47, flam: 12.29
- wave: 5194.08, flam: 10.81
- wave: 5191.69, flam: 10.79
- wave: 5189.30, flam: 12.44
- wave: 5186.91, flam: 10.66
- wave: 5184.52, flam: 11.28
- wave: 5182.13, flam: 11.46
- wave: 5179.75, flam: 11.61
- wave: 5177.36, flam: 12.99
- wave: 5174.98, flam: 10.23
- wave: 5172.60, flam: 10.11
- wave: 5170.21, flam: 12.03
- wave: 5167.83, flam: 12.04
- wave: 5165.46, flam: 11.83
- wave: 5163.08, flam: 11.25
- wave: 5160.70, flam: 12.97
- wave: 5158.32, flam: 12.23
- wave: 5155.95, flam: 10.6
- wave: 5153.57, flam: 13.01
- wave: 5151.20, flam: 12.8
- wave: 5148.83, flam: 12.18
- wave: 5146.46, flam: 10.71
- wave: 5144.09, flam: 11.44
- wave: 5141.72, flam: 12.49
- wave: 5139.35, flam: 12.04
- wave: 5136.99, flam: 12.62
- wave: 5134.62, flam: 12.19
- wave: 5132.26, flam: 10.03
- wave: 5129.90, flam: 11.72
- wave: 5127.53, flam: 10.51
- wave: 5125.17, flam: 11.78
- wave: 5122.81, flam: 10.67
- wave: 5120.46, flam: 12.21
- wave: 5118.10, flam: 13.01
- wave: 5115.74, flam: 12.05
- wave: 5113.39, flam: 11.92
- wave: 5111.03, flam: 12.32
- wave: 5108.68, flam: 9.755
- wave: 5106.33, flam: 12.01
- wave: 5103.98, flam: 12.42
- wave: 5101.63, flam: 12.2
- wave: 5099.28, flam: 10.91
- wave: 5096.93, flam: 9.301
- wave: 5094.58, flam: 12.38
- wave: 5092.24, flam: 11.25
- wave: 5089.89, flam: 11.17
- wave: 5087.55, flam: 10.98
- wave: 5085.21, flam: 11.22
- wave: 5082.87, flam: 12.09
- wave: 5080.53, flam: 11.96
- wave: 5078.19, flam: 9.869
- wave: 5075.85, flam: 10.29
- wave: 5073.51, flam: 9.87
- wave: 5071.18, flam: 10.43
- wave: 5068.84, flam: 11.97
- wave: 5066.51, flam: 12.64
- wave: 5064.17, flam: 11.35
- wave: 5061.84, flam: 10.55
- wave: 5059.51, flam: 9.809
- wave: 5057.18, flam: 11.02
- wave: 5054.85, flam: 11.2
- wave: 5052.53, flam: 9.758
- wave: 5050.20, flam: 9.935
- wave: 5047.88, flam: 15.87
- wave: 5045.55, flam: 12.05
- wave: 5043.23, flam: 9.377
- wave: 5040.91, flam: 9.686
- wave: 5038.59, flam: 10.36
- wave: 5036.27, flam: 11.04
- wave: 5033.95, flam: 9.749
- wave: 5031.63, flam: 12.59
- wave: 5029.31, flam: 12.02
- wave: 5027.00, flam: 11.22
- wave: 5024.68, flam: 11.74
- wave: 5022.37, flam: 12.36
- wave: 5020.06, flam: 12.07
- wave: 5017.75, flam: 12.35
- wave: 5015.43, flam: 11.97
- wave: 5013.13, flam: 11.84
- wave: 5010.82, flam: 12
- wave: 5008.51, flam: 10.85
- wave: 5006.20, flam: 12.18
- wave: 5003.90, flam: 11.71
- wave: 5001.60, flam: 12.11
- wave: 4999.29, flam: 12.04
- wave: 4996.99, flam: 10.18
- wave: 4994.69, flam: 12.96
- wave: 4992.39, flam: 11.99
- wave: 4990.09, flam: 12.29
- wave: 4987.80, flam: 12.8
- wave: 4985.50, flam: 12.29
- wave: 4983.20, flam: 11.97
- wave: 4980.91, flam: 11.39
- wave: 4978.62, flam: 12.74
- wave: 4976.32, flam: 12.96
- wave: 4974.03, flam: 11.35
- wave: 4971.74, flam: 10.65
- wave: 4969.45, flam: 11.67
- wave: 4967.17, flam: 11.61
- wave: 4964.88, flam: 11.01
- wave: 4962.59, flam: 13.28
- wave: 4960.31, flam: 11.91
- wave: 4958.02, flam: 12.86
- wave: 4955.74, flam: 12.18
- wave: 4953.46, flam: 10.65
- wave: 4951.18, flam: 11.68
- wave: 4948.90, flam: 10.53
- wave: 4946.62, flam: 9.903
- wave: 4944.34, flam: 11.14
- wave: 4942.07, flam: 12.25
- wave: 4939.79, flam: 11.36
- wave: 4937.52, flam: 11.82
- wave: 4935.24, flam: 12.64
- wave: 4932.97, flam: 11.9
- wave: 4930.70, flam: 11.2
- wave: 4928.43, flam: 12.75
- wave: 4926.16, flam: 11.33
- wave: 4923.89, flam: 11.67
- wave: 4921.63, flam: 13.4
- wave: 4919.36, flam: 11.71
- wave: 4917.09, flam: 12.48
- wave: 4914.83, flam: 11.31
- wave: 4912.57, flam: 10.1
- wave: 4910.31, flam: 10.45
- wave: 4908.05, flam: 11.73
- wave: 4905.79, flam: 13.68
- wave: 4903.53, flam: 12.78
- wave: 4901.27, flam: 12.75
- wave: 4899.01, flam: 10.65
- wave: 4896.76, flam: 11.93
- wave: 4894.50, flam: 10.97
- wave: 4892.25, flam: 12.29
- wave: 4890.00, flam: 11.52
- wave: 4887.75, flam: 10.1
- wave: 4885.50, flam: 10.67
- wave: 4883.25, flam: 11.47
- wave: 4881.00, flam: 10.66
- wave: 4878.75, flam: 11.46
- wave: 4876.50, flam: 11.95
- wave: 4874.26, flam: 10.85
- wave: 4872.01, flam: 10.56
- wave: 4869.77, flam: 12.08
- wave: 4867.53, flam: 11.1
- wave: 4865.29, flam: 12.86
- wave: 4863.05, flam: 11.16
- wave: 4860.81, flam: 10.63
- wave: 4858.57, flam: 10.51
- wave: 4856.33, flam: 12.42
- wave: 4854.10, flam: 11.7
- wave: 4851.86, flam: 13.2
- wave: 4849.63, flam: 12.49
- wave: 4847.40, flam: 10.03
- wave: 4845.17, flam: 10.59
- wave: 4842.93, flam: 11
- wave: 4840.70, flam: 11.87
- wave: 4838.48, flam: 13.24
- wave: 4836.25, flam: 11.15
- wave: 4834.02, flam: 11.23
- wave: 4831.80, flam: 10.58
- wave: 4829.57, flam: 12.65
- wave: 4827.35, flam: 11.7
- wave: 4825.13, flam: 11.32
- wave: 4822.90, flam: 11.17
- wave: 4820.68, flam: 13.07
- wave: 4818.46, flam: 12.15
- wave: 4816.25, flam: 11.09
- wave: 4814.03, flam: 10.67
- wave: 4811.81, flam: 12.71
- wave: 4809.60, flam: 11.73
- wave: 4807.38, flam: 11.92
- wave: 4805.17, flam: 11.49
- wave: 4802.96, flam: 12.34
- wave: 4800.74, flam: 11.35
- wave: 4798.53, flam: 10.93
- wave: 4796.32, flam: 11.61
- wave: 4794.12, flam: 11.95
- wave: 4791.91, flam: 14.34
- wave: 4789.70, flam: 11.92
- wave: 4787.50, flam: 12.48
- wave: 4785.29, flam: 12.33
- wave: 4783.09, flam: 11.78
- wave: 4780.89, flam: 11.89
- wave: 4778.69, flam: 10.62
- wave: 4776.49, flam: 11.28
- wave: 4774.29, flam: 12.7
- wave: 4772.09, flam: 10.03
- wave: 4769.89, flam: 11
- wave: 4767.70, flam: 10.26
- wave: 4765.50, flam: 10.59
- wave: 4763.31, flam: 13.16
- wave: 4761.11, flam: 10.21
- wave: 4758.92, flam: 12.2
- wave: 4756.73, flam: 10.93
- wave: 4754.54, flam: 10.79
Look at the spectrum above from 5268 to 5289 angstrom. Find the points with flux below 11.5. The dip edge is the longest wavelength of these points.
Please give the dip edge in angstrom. 5283.34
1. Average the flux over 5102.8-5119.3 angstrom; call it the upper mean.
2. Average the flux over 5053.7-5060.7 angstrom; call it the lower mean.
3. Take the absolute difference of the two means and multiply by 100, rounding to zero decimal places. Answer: 125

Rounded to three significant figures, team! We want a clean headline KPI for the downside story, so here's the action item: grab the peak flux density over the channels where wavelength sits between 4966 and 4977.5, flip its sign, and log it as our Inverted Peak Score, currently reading -13.0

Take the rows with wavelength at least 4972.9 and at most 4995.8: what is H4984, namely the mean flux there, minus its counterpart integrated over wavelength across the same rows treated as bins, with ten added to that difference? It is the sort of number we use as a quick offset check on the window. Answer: -259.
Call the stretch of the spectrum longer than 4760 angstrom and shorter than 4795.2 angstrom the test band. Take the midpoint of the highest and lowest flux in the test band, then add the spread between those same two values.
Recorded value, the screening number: 16.5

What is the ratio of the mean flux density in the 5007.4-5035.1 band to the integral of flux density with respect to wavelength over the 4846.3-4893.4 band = 0.022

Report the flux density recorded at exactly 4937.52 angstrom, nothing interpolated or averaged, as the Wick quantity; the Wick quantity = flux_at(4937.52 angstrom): 11.82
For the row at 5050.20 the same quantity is 9.935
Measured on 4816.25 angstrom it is 11.09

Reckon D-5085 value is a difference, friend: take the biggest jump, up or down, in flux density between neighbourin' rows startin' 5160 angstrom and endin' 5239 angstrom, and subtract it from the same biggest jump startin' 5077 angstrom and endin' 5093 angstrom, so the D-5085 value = -0.7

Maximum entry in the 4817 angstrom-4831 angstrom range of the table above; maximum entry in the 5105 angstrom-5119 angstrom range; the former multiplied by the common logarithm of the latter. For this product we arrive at 14.6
